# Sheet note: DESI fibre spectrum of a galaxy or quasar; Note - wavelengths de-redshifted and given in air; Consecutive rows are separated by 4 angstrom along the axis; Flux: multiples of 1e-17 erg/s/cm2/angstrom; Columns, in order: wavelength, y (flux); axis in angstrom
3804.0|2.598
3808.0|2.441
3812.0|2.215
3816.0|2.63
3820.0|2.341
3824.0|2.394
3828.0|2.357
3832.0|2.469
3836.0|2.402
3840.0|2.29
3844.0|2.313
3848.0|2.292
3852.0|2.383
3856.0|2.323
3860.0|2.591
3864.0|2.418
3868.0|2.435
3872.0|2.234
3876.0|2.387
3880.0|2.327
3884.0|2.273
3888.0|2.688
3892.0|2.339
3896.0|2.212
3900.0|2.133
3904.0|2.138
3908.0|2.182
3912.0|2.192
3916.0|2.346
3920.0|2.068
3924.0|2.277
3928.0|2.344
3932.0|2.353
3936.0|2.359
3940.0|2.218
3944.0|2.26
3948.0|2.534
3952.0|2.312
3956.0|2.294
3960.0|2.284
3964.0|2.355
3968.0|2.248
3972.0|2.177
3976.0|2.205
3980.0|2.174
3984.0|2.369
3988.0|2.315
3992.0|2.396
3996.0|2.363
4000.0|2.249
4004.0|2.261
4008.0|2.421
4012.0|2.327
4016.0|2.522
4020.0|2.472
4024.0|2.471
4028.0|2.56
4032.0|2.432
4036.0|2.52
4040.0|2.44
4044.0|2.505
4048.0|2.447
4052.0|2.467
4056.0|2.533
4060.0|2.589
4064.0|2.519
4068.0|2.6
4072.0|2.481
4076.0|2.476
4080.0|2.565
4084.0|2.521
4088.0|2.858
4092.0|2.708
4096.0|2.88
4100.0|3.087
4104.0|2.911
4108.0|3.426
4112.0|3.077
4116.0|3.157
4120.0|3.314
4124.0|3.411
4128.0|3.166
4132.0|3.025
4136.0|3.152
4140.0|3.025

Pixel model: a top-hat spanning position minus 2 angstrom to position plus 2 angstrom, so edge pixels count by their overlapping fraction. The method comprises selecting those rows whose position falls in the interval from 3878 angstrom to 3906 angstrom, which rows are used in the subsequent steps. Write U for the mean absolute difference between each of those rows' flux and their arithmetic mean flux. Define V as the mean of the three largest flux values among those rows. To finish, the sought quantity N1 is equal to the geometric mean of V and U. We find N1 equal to 0.6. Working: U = 0.13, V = 2.45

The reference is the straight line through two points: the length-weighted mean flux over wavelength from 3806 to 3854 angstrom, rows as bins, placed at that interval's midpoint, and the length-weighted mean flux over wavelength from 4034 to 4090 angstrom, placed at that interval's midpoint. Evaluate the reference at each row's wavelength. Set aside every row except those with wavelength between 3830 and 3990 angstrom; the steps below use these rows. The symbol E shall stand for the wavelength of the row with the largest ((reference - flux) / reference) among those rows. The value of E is 3920.0 angstrom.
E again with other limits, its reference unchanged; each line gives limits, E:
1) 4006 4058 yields 4012.0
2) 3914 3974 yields 3920.0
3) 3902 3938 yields 3920.0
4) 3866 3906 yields 3900.0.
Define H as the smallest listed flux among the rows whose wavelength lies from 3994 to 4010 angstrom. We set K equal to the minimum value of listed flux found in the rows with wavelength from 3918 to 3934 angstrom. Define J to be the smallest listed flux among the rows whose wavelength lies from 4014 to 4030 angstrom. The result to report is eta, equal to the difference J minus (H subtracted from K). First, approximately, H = 2.249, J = 2.471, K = 2.068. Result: 2.7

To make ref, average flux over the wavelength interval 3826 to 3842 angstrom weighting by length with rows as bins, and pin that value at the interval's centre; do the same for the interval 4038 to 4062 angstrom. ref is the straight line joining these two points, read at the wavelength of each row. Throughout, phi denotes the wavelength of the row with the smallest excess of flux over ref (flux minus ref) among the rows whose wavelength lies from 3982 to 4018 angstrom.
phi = 4000.0 angstrom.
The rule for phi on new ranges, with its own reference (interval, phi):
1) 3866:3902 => 3900.0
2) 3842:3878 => 3872.0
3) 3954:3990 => 3980.0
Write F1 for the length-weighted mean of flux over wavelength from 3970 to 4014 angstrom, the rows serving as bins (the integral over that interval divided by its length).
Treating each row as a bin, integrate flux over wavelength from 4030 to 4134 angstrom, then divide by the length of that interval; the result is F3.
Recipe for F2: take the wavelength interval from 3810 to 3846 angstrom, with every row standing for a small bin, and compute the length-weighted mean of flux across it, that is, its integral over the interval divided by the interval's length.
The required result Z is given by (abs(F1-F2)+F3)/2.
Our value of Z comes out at 1.43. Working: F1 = 2.30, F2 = 2.38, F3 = 2.77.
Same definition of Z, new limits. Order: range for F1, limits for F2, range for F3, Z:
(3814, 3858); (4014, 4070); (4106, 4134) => 1.67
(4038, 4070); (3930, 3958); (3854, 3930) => 1.25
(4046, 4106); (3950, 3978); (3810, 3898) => 1.38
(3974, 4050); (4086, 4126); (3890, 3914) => 1.45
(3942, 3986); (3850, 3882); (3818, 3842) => 1.24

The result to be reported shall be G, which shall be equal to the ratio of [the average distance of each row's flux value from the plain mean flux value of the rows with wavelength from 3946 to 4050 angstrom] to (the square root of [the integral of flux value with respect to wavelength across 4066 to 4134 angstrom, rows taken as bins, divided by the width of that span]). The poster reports 0.057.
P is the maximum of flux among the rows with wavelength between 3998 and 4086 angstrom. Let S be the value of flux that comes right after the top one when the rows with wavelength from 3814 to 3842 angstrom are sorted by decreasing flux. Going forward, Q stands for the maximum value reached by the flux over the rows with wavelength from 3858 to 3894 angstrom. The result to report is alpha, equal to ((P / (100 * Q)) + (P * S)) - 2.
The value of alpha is 4.4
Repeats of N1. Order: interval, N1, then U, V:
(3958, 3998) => 0.4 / 0.07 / 2.38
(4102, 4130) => 0.7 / 0.15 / 3.38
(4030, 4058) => 0.3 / 0.04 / 2.52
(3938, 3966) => 0.4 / 0.07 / 2.40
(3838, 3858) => 0.2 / 0.03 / 2.34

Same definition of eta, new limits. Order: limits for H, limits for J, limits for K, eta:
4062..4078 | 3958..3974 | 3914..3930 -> 2.6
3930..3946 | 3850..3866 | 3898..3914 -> 2.4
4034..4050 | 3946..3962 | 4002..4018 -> 2.5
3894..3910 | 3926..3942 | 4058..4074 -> 1.9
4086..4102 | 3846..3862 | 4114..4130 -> 1.8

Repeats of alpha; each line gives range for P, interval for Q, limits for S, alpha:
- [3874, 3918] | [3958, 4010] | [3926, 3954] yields 4.4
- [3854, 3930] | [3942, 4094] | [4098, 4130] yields 7.2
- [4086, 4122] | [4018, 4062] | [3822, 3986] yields 6.9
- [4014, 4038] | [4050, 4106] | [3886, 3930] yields 4.0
